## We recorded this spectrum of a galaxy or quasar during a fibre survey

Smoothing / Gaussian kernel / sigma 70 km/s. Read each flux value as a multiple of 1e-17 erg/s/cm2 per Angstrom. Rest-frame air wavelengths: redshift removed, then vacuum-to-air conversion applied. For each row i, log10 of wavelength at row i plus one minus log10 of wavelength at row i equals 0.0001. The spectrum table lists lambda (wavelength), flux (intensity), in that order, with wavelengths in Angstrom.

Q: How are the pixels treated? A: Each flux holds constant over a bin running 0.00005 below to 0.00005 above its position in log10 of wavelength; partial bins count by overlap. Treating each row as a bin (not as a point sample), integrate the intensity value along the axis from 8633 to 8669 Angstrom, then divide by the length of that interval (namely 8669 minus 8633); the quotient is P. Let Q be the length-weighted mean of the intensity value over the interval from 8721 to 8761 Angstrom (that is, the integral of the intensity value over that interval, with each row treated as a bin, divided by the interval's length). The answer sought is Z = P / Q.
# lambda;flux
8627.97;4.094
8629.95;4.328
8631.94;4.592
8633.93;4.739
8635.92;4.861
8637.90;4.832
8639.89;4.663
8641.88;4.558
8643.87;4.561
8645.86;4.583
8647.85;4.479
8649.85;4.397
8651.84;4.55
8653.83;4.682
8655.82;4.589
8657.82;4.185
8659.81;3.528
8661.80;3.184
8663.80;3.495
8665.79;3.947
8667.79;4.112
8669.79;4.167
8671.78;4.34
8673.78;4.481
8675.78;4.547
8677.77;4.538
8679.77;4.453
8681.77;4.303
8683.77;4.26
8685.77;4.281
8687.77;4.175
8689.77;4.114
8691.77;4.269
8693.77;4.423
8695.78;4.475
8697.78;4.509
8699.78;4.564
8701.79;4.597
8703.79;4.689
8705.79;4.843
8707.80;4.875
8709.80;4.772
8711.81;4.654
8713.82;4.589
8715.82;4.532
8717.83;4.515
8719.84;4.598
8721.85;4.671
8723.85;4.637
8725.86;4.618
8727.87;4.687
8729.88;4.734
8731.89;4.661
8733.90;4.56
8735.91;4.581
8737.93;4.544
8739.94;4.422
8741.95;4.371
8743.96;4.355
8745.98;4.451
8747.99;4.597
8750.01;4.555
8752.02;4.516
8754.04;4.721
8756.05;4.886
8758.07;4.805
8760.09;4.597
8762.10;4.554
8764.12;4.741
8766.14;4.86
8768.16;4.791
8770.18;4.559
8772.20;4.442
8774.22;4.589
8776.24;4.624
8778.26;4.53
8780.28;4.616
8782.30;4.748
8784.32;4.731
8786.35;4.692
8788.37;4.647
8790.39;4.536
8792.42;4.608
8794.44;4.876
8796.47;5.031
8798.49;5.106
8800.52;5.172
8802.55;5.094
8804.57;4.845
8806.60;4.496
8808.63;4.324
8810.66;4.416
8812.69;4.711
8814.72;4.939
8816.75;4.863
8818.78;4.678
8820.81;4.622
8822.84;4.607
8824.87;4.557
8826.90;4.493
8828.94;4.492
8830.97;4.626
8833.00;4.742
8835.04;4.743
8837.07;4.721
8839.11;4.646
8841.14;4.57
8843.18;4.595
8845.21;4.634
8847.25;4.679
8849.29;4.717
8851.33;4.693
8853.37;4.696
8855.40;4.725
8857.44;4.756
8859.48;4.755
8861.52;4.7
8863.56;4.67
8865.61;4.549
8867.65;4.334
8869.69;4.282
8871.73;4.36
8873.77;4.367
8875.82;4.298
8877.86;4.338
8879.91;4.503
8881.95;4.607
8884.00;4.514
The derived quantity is 0.94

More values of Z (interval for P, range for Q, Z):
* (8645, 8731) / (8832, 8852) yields 0.94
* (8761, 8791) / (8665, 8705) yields 1.06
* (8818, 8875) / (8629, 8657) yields 1.00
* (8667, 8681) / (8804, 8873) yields 0.95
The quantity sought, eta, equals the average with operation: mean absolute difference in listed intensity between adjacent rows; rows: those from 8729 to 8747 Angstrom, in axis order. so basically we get 0.06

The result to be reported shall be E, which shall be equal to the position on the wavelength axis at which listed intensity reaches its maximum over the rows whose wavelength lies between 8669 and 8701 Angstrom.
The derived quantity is 8699.78 Angstrom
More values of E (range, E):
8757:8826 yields 8800.52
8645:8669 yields 8653.83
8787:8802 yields 8800.52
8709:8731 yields 8709.80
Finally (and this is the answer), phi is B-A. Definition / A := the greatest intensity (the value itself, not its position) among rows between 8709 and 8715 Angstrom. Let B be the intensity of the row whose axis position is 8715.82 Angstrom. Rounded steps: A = 4.772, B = 4.532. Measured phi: -0.2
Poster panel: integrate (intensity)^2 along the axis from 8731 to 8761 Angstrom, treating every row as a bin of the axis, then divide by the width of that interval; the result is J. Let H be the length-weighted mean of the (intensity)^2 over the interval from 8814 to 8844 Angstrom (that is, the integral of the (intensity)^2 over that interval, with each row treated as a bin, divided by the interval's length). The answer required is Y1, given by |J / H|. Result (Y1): 0.96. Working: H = 21.7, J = 20.9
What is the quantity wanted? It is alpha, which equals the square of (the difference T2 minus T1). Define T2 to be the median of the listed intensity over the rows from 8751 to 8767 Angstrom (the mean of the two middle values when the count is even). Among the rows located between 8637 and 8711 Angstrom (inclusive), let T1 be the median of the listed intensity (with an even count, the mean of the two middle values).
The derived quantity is 0.064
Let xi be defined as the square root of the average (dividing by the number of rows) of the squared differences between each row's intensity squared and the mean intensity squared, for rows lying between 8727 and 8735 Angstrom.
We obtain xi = 0.6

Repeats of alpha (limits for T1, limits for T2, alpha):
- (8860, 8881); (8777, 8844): 0.080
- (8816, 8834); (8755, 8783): 0.000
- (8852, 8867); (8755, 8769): 0.008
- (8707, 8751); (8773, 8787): 0.001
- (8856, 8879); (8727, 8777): 0.049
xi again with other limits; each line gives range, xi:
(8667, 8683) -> 1.3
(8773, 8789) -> 0.6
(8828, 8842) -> 0.8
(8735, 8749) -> 0.8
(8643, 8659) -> 1.3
